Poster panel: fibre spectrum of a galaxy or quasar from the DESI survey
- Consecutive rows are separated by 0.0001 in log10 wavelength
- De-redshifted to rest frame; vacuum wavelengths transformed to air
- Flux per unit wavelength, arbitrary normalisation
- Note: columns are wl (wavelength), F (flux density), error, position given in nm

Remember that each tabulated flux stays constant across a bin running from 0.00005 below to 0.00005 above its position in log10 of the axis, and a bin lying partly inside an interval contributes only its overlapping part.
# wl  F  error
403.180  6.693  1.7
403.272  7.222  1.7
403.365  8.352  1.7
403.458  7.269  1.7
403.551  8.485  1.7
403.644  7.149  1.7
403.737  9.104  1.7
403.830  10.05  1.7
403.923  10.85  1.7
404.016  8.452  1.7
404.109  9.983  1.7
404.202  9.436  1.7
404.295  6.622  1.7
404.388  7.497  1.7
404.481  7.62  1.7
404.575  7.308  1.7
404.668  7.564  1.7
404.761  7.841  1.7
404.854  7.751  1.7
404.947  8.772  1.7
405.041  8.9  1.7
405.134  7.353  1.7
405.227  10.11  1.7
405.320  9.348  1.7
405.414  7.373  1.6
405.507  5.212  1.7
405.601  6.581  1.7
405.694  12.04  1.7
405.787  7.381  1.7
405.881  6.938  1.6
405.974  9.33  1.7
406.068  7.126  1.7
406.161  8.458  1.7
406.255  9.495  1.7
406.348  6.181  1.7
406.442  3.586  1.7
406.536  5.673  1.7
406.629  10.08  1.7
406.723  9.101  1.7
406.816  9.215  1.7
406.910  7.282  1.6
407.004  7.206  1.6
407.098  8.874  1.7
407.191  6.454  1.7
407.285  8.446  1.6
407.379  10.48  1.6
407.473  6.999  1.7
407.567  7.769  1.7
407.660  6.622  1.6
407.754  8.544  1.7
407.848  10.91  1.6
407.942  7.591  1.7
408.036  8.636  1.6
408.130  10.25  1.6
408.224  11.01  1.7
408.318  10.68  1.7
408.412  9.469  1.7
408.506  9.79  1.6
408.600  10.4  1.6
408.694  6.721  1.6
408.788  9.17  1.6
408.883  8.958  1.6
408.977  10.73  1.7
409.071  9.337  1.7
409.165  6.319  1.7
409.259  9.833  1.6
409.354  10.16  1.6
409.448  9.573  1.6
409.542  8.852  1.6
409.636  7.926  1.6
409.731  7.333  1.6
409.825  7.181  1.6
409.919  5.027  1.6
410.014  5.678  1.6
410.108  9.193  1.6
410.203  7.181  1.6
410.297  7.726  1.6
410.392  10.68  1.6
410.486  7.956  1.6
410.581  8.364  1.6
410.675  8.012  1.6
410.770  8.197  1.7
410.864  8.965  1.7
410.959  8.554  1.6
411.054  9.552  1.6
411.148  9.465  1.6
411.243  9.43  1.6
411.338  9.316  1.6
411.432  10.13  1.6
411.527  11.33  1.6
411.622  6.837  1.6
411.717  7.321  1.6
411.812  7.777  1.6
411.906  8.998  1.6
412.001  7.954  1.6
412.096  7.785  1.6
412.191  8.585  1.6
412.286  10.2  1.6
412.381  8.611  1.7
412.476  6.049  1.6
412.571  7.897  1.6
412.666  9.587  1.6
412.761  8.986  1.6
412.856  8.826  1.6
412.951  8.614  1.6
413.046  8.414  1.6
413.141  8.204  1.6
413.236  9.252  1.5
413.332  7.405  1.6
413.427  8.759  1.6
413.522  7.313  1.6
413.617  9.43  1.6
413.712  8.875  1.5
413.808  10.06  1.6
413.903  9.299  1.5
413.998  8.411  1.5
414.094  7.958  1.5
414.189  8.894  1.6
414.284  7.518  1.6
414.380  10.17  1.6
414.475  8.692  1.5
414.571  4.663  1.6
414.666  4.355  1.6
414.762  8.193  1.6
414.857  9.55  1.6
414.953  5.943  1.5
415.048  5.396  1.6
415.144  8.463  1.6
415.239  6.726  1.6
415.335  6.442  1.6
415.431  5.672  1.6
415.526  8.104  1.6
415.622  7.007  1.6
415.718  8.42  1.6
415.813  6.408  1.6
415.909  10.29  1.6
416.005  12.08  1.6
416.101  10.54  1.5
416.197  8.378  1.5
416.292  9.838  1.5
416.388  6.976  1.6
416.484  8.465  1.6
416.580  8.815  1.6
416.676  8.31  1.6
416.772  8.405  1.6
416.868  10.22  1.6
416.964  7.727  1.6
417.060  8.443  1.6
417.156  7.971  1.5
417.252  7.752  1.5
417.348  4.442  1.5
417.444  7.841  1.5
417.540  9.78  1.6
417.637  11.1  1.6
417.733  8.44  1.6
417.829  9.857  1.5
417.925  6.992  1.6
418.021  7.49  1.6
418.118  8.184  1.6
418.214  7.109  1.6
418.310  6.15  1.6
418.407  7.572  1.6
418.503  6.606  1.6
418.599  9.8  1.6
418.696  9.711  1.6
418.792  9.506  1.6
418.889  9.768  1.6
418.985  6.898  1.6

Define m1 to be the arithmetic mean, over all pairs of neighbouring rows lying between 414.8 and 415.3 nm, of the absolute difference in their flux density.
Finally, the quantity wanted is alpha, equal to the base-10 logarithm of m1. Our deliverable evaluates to 0.35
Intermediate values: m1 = 2.2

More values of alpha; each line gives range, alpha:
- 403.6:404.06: 0.18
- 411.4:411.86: 0.22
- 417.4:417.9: 0.26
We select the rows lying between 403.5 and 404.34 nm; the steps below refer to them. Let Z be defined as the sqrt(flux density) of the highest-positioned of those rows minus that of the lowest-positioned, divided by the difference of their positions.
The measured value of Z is -0.46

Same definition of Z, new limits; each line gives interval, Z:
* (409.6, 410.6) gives 0.08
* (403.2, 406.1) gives -0.01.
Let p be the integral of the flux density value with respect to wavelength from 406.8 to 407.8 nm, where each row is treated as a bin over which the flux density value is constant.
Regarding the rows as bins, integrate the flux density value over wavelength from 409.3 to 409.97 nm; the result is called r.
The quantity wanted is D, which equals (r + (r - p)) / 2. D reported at 1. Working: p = 8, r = 5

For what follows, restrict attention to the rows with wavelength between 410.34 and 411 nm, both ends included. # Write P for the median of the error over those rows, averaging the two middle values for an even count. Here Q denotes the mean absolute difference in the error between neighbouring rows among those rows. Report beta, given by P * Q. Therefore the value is 0.05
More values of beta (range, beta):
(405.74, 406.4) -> 0.06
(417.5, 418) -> 0.08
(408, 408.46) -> 0.04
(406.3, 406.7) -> 0.00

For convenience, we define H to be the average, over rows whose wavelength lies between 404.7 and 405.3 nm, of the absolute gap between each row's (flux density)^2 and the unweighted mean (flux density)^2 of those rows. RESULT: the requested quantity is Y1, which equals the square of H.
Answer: 190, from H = 14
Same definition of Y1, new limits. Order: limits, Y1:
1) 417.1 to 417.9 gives 552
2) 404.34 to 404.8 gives 4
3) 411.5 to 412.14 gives 379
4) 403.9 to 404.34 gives 456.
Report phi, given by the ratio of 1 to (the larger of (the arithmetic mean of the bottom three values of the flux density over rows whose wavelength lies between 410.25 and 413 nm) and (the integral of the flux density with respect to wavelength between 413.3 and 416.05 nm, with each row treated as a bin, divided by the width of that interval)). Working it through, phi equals 0.126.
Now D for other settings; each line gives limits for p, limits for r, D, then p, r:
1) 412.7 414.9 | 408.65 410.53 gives 6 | 18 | 16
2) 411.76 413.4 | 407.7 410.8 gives 20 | 14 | 27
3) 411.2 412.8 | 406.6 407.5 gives 1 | 14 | 8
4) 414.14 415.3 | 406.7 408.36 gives 10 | 9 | 14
